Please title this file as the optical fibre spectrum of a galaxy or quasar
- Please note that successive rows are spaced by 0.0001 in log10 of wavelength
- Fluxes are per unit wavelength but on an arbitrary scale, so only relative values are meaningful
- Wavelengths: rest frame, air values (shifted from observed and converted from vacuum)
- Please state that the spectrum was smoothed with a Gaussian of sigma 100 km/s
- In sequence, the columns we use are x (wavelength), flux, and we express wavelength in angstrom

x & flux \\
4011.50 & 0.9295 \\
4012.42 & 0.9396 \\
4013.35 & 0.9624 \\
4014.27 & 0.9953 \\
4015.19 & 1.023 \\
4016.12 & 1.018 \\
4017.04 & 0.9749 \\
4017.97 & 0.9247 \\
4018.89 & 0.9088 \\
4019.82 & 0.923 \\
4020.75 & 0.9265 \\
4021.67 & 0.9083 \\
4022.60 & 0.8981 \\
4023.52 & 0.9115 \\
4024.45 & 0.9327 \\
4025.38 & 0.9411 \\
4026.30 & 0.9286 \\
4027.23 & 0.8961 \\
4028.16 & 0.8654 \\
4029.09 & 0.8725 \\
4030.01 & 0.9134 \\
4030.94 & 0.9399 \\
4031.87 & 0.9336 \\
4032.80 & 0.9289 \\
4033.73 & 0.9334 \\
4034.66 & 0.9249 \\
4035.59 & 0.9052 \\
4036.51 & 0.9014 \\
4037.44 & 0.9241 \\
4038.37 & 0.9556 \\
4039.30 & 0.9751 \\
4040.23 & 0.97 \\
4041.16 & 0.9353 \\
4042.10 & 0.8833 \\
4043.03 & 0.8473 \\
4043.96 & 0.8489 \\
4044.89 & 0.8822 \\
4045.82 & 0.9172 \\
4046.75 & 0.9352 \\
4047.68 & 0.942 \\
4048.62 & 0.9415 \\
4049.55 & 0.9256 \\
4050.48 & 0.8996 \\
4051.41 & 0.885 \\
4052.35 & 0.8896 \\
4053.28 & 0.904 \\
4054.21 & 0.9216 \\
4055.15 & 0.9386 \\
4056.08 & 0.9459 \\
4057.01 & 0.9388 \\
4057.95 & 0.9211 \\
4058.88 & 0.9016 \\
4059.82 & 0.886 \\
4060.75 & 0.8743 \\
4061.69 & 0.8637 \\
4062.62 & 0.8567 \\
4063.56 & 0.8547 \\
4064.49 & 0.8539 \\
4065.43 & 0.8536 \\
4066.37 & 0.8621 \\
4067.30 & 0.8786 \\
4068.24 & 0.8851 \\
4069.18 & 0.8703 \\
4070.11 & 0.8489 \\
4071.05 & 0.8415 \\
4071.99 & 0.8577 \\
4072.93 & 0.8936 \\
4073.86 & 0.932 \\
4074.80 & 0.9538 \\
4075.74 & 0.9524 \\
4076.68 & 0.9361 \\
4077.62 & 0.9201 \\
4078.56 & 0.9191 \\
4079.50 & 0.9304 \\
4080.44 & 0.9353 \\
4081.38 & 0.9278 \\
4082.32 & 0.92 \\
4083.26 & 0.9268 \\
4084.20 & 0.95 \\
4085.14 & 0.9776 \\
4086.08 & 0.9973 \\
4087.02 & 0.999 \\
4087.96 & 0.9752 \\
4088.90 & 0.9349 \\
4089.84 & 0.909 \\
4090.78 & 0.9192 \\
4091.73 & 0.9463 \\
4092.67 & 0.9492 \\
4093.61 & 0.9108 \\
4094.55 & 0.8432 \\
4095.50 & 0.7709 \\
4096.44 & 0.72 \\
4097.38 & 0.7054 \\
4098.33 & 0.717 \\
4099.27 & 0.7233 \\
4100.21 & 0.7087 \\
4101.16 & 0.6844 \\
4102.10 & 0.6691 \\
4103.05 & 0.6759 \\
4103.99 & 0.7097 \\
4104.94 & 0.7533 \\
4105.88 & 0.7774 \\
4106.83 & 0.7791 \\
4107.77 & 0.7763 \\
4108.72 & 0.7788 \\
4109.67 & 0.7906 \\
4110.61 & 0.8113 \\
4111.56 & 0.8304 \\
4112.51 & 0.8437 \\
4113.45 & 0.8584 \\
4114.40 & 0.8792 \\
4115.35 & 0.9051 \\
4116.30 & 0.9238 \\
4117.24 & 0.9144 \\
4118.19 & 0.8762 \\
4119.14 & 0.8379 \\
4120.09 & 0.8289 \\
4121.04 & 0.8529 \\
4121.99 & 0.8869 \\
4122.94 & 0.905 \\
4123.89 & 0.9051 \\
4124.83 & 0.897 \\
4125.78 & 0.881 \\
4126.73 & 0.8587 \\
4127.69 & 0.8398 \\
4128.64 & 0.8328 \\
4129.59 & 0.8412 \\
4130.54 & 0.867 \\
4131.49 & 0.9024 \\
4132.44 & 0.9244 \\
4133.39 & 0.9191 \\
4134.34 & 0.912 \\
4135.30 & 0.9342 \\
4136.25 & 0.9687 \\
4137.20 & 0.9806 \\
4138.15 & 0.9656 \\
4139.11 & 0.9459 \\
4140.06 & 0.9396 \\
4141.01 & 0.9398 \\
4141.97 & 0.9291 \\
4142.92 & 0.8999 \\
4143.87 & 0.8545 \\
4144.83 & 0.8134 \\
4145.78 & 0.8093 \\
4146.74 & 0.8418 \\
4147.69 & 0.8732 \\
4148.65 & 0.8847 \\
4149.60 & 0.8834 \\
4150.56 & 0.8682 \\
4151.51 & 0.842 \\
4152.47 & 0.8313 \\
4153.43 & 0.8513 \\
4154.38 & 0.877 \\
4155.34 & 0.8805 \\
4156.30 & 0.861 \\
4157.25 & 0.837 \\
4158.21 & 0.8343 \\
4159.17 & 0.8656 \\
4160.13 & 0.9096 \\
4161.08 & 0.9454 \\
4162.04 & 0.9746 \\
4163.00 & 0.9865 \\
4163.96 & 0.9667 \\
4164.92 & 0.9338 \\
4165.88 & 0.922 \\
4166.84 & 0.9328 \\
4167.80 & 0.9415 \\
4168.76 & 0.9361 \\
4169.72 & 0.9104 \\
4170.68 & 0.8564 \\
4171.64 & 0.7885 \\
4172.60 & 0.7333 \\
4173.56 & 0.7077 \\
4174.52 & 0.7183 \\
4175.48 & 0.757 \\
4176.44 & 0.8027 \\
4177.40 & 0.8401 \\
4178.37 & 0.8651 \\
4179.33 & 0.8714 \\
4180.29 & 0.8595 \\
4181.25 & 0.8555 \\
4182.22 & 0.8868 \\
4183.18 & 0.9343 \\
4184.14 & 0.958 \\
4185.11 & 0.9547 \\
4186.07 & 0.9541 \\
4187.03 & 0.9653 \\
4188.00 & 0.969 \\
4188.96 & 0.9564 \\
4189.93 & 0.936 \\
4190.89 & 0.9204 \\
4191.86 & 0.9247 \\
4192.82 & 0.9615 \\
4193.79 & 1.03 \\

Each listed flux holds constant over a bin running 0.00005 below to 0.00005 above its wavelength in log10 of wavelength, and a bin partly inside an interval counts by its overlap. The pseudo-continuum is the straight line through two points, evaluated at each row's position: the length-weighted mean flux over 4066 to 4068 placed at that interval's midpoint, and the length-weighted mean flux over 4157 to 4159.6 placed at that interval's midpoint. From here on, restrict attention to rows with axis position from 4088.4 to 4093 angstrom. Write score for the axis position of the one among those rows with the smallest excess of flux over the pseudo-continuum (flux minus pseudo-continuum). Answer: 4089.84 angstrom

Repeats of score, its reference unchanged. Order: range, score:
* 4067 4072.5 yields 4071.05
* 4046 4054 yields 4051.41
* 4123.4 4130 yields 4128.64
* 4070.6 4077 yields 4071.05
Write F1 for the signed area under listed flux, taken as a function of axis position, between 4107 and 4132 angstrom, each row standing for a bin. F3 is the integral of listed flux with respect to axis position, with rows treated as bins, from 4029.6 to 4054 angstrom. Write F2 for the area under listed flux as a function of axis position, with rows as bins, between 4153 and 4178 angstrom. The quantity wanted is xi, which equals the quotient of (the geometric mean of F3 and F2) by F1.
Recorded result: 1.03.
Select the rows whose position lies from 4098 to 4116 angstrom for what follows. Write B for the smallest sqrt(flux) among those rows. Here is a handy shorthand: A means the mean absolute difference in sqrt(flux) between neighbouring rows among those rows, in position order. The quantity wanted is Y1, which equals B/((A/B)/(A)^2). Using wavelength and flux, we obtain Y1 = 0.006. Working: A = 0.0096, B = 0.818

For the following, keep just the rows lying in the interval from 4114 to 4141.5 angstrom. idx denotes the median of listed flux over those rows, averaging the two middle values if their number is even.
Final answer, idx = 0.905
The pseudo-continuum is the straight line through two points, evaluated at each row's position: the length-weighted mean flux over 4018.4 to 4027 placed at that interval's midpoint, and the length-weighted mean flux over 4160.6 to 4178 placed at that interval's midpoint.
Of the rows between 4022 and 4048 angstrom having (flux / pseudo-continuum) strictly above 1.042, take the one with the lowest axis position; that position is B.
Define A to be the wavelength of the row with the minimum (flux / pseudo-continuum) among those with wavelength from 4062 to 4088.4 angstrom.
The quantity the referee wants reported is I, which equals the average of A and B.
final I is 4054.7 angstrom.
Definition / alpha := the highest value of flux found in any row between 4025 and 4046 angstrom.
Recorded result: 0.9751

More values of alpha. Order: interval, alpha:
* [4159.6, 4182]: 0.9865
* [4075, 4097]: 0.999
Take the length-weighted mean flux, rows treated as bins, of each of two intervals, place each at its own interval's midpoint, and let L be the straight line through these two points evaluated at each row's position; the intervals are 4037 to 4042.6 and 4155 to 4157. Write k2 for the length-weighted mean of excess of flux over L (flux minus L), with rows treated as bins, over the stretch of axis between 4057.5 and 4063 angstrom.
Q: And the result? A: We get -0.04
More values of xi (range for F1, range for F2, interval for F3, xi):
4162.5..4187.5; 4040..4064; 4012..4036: 1.00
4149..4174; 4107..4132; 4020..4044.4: 0.99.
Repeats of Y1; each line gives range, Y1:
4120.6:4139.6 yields 0.008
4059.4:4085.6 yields 0.006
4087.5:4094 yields 0.011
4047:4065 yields 0.005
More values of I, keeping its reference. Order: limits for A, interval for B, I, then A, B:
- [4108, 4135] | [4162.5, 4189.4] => 4135.9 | 4108.72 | 4163.00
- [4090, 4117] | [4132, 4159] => 4117.3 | 4102.10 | 4132.44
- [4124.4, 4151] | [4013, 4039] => 4079.6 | 4145.78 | 4013.35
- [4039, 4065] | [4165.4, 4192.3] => 4104.5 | 4043.03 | 4165.88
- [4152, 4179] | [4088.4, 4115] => 4131.2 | 4173.56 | 4088.90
